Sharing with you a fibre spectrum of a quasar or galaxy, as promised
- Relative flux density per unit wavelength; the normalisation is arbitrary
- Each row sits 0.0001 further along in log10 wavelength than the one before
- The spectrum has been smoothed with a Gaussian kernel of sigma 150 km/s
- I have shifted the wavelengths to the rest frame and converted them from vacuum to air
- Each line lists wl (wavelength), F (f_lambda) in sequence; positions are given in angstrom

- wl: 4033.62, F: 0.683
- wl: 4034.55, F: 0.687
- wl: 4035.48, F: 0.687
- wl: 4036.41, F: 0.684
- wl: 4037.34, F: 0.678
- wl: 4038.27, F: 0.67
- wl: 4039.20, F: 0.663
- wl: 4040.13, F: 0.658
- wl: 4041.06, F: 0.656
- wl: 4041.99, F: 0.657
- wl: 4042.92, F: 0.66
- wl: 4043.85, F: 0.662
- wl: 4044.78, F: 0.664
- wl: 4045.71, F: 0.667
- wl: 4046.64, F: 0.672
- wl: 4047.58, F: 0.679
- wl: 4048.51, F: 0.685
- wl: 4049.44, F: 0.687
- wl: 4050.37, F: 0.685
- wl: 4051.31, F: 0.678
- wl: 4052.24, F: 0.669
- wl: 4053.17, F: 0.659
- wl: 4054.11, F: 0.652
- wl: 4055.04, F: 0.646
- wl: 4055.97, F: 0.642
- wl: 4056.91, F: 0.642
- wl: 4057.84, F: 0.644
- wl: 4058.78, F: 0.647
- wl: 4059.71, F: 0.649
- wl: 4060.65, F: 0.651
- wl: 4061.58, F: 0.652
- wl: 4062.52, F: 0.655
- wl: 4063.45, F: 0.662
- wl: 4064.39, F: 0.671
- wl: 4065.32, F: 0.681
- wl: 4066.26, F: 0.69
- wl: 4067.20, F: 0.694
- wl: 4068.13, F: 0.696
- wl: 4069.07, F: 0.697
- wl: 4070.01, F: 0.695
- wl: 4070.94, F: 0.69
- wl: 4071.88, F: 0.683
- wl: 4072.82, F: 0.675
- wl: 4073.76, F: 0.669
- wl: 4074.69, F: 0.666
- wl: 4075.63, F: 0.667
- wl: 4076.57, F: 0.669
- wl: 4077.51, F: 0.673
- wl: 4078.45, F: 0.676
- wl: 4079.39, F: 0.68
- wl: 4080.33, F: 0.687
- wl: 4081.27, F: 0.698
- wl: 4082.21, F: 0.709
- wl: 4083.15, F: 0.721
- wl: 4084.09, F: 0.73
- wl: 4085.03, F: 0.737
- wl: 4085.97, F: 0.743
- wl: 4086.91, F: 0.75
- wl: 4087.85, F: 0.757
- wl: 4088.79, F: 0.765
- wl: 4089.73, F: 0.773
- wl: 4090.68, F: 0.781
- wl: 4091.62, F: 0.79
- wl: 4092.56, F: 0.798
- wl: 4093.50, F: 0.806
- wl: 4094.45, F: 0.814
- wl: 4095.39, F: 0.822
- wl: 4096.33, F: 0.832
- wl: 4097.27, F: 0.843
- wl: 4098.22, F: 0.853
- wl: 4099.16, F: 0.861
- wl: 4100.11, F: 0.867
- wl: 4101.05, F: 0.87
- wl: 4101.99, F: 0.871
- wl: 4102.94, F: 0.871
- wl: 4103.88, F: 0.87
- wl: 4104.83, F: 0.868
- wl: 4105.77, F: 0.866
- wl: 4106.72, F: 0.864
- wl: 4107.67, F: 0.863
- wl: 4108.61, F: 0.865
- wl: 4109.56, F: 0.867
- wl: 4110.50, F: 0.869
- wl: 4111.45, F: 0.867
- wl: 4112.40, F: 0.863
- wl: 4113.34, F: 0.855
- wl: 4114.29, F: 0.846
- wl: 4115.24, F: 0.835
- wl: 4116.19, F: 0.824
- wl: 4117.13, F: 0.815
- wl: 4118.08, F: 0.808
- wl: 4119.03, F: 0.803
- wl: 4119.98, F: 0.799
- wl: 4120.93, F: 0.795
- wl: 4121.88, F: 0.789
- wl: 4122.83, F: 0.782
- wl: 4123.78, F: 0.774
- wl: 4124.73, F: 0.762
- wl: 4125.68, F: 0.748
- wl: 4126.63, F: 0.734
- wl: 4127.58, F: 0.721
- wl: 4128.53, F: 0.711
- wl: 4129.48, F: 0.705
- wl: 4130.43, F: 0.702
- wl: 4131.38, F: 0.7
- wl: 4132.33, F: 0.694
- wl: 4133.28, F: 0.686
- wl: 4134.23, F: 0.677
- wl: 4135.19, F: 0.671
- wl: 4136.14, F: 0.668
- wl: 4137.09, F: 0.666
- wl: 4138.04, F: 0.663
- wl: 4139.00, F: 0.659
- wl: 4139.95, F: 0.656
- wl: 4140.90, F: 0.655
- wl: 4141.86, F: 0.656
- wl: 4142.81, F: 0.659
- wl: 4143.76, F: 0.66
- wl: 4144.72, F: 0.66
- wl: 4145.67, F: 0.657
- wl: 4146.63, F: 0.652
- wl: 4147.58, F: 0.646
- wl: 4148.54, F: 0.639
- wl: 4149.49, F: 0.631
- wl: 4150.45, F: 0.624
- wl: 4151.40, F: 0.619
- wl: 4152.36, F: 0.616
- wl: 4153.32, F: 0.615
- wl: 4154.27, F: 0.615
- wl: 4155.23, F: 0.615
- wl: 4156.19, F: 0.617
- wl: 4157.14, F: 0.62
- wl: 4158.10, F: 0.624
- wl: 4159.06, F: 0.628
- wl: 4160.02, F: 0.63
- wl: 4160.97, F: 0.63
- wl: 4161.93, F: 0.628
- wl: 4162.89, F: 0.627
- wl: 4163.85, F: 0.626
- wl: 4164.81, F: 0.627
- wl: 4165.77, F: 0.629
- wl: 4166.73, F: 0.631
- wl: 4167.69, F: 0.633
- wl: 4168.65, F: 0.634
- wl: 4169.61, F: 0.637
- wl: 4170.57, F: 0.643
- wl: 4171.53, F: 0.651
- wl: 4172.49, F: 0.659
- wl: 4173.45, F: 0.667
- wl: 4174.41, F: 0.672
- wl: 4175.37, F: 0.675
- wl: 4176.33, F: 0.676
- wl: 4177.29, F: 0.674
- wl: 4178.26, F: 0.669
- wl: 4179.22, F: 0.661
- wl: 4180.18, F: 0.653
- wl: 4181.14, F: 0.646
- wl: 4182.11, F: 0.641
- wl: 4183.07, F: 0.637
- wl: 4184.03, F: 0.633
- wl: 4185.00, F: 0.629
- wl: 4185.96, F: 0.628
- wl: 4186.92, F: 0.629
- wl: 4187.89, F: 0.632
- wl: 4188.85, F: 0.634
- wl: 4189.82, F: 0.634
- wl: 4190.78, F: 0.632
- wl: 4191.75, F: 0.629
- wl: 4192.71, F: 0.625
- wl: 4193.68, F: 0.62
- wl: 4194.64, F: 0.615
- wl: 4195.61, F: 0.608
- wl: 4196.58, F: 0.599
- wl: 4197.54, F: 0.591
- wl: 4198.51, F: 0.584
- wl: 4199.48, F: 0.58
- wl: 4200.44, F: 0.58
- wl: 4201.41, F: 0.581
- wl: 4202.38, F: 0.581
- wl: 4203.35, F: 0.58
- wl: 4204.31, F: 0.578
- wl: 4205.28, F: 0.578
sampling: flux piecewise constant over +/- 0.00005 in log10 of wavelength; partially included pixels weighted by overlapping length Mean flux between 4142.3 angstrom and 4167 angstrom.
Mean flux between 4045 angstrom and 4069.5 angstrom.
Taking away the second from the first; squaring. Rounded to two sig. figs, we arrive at 0.0013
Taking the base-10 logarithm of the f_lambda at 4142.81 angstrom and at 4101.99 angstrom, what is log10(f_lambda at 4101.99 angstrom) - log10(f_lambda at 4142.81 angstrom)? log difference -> 0.12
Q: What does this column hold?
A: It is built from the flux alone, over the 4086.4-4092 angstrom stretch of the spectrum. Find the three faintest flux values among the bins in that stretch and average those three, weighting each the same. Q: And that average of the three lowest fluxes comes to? 0.757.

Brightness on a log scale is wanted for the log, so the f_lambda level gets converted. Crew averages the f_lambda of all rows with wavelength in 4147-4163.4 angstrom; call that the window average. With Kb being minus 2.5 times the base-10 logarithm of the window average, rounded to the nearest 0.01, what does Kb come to 0.51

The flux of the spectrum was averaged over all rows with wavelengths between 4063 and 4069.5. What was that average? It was 0.684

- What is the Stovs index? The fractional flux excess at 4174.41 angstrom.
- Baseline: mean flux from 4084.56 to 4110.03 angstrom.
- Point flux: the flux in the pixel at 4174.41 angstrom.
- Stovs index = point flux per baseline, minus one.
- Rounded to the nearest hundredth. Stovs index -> -0.19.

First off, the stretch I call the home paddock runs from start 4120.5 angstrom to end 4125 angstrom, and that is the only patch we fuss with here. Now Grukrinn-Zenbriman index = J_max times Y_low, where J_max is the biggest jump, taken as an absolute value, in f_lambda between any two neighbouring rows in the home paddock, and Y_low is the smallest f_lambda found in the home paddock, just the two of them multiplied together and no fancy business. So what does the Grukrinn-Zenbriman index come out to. 0.0091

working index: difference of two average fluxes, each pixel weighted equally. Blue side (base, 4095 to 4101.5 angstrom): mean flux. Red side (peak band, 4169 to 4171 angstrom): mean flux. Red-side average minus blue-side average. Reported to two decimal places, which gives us -0.21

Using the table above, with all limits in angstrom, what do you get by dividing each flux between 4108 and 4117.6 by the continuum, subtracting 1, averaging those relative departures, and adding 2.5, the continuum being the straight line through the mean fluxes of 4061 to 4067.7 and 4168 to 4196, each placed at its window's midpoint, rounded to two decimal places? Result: 2.79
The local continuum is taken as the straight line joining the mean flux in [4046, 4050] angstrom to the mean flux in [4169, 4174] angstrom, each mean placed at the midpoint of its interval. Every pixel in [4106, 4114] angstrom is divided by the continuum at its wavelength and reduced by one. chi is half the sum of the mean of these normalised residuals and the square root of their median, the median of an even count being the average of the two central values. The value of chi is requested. 0.42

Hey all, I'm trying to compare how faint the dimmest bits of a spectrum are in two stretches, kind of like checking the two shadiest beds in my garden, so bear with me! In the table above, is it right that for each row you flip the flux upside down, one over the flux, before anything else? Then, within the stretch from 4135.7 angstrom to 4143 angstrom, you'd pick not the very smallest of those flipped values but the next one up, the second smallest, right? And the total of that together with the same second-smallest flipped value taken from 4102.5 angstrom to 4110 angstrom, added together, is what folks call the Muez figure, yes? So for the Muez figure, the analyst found 2.65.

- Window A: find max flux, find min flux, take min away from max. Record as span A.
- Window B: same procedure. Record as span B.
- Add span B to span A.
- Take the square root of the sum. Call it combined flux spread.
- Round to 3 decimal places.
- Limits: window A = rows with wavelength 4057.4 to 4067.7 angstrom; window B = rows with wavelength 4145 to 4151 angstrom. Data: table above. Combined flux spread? 0.288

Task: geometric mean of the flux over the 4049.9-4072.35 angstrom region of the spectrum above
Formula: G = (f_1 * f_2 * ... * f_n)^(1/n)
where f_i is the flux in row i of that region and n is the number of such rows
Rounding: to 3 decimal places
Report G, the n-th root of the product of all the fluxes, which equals 0.668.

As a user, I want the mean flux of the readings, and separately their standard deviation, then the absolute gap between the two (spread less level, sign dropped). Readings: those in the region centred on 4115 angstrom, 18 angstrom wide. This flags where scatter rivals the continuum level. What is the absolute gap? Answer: 0.80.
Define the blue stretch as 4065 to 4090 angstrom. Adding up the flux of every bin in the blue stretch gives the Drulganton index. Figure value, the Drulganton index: 19.0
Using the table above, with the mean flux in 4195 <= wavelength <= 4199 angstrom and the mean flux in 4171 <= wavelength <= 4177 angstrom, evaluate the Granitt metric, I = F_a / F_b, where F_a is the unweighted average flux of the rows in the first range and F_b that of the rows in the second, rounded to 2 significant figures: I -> 0.89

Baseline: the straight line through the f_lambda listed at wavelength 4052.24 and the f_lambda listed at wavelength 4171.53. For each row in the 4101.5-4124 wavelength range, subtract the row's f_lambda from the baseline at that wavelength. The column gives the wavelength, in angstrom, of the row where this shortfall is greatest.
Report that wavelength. 4123.78 angstrom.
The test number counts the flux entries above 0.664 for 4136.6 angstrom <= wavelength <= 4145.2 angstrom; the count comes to 1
